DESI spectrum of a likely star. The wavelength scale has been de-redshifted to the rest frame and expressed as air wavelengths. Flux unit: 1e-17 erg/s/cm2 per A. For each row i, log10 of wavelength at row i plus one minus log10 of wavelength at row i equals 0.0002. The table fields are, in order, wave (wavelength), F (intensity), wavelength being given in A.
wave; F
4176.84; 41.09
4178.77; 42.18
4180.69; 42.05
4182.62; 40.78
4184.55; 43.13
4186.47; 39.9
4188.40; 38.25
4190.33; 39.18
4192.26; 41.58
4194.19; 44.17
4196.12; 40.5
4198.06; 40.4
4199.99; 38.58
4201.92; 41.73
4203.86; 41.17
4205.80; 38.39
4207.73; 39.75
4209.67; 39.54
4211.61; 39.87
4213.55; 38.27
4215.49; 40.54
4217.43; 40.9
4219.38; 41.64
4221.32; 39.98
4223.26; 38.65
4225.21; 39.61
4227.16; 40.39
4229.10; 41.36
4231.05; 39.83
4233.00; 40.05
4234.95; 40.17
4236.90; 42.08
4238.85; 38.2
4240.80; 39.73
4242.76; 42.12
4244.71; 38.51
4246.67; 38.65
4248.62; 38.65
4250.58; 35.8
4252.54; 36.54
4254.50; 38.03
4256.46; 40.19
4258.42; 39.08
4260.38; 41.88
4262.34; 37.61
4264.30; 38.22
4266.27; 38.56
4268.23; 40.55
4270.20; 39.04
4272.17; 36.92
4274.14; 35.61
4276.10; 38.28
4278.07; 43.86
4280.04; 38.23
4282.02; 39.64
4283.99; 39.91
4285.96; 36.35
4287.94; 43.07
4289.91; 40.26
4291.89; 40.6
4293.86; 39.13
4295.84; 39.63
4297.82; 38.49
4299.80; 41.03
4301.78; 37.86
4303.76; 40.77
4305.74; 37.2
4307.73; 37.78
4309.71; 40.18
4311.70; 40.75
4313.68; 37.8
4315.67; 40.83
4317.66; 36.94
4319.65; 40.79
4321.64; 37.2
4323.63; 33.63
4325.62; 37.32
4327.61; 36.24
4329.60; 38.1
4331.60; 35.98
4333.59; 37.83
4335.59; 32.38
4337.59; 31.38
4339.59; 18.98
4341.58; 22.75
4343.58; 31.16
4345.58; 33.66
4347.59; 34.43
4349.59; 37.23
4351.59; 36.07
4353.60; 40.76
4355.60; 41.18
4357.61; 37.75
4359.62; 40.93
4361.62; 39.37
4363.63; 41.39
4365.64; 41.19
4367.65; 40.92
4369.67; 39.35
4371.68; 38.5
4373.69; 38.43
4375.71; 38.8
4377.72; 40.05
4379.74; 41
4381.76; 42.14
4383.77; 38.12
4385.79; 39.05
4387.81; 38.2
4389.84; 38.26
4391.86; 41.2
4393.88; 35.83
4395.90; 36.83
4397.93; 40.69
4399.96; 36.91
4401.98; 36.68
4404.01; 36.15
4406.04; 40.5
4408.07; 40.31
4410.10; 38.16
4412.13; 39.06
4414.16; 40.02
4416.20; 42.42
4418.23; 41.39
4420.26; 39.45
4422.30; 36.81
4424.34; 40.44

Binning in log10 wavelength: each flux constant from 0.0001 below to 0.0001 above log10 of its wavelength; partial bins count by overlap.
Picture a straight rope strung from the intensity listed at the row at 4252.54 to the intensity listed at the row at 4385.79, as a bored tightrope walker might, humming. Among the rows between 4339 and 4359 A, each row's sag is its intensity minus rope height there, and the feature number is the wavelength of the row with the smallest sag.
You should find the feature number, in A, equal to 4339.59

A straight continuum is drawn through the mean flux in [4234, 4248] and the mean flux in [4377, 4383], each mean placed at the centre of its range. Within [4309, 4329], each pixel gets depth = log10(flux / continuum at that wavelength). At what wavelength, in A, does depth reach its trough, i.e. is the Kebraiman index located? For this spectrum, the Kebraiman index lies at 4323.63 A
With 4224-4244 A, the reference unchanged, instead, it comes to 4238.85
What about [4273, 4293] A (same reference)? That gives 4274.14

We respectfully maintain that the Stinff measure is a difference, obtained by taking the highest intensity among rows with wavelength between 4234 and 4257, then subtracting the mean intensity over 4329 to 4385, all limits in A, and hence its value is 5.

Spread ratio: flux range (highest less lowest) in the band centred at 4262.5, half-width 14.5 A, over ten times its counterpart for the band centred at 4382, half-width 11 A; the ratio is 0.16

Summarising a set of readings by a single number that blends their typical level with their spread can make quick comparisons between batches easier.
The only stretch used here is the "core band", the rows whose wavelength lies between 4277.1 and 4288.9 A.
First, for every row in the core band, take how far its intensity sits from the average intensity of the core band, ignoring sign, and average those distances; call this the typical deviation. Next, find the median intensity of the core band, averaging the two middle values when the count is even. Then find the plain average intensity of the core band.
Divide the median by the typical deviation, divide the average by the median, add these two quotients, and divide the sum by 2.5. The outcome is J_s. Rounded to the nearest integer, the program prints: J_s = 8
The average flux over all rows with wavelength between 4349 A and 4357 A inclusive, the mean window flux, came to 38.8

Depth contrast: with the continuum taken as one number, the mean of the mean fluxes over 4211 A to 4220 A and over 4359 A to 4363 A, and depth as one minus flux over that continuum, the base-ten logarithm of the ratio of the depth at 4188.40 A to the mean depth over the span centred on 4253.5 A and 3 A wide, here -0.17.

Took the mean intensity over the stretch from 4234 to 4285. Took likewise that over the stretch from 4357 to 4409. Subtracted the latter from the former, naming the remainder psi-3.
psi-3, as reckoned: 0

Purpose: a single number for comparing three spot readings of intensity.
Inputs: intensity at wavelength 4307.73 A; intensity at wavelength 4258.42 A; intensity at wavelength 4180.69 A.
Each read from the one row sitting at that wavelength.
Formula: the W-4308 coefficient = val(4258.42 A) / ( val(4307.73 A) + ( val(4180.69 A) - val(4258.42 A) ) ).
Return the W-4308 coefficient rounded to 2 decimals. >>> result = 0.96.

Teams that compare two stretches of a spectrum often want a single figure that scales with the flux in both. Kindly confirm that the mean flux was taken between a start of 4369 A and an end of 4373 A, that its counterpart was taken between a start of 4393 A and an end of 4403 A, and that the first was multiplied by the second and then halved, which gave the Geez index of 728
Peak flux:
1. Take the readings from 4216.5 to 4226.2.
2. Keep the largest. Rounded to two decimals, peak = 41.64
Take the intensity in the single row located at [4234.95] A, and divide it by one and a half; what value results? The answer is 26.8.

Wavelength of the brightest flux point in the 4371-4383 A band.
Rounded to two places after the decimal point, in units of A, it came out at 4381.76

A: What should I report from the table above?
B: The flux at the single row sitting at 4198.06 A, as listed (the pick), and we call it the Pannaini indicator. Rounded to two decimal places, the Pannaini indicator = 40.40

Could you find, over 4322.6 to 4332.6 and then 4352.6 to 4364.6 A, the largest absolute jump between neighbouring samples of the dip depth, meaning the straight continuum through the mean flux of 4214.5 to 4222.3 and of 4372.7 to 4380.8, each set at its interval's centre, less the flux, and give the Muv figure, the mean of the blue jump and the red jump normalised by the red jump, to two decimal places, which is 1.04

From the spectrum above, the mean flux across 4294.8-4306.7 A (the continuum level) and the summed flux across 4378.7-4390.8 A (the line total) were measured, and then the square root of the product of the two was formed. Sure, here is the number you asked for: 96.3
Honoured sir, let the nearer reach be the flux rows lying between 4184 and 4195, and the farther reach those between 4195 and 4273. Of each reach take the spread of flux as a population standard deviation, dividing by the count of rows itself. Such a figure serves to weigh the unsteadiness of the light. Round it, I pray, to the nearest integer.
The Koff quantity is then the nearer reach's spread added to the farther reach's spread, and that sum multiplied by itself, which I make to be 13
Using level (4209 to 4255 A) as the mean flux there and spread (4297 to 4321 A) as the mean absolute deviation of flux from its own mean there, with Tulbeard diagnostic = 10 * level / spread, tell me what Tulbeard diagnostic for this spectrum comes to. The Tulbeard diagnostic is 260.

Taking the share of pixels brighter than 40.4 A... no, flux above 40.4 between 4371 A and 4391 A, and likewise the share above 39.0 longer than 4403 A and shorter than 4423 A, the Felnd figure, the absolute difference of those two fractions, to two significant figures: 0.50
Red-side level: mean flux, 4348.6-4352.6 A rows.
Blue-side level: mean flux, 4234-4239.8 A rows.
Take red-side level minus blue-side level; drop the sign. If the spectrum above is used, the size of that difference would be 3.5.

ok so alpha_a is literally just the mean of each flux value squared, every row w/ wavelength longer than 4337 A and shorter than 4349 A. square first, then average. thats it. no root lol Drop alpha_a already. 859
